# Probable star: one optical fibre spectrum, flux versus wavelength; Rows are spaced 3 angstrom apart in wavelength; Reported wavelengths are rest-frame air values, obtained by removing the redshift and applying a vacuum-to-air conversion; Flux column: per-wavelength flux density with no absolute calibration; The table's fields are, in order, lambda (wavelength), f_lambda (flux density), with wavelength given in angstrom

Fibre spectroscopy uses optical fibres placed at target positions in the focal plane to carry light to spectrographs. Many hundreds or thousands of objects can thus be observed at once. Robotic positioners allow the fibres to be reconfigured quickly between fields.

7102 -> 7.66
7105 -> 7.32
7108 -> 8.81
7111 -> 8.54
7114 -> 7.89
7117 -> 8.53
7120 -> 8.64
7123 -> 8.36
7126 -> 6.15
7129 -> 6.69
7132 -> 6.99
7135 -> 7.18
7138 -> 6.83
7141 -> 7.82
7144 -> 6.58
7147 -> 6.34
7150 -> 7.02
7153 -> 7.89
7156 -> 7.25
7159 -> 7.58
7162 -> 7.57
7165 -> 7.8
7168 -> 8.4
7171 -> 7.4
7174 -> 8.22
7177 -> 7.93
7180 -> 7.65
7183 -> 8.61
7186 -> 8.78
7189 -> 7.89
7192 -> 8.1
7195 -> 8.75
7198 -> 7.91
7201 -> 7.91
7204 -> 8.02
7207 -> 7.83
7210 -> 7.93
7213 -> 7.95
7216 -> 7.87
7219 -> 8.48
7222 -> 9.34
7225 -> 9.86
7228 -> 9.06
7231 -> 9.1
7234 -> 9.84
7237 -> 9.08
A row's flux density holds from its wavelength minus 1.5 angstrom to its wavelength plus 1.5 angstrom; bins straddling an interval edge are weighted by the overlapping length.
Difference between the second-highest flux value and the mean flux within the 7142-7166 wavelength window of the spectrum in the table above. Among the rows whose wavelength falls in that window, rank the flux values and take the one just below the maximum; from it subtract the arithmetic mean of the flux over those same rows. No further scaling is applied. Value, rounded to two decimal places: 0.55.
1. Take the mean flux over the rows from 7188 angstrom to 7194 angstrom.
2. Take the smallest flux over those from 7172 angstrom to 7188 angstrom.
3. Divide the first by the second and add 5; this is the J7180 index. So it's 6.05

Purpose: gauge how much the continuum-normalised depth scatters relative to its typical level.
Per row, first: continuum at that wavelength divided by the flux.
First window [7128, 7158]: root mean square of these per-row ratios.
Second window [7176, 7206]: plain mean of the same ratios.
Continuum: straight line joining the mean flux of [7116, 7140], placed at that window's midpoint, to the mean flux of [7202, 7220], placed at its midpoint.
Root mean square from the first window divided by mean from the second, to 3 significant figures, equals 1.11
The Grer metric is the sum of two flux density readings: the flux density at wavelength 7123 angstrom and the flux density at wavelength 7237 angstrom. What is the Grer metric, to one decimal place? 17.4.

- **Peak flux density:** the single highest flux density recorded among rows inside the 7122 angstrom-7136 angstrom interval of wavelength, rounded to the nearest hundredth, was 8.36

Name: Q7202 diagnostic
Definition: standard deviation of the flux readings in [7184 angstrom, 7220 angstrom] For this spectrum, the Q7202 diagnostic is 0.3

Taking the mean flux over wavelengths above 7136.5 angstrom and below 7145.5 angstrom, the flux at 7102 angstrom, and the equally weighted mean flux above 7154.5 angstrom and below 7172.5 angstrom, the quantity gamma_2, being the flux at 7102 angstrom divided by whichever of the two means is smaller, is 1.08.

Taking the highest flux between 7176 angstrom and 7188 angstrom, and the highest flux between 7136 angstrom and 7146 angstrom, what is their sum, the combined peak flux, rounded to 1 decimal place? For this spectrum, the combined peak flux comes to 16.6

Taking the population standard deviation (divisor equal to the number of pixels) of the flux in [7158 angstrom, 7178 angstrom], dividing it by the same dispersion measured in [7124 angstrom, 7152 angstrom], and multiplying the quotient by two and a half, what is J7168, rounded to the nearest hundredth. 1.82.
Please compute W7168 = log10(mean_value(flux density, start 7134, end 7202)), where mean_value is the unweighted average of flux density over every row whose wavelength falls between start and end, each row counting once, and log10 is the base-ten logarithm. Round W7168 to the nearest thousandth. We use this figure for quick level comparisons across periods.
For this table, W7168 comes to 0.887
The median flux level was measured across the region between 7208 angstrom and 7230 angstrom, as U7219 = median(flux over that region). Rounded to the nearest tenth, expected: 8.5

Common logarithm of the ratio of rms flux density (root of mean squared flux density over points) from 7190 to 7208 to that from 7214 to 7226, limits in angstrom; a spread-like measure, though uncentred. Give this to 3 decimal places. -0.042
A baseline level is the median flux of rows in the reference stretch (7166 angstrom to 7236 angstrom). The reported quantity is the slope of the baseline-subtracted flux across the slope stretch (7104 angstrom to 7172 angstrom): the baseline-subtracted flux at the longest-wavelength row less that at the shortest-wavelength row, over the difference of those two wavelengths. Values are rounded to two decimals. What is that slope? 0.00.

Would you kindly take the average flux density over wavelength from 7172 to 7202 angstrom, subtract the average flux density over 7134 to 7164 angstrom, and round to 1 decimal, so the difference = 1.0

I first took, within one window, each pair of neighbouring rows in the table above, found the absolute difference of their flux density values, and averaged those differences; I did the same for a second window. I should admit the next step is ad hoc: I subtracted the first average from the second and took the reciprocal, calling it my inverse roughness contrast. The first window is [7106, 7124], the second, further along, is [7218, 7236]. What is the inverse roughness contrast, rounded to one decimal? 5.0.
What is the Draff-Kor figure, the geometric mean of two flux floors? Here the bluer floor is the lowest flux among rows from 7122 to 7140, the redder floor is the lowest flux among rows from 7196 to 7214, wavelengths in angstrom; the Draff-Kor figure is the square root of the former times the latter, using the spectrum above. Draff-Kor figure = 6.94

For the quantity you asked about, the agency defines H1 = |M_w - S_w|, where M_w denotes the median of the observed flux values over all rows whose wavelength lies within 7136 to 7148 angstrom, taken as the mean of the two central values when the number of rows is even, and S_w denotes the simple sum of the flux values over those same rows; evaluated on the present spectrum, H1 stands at 20.9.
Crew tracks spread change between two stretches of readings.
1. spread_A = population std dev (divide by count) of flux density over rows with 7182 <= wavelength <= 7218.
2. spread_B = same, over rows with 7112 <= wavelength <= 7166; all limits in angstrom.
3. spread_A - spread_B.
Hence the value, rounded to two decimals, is -0.37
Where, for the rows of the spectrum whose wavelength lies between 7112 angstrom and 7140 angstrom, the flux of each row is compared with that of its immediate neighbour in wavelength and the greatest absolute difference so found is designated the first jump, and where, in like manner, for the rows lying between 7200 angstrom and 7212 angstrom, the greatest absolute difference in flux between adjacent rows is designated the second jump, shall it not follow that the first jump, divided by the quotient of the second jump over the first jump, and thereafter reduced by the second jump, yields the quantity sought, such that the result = 26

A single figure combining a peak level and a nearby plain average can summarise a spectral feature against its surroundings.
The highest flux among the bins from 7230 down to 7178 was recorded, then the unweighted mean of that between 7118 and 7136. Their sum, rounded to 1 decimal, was 17.2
